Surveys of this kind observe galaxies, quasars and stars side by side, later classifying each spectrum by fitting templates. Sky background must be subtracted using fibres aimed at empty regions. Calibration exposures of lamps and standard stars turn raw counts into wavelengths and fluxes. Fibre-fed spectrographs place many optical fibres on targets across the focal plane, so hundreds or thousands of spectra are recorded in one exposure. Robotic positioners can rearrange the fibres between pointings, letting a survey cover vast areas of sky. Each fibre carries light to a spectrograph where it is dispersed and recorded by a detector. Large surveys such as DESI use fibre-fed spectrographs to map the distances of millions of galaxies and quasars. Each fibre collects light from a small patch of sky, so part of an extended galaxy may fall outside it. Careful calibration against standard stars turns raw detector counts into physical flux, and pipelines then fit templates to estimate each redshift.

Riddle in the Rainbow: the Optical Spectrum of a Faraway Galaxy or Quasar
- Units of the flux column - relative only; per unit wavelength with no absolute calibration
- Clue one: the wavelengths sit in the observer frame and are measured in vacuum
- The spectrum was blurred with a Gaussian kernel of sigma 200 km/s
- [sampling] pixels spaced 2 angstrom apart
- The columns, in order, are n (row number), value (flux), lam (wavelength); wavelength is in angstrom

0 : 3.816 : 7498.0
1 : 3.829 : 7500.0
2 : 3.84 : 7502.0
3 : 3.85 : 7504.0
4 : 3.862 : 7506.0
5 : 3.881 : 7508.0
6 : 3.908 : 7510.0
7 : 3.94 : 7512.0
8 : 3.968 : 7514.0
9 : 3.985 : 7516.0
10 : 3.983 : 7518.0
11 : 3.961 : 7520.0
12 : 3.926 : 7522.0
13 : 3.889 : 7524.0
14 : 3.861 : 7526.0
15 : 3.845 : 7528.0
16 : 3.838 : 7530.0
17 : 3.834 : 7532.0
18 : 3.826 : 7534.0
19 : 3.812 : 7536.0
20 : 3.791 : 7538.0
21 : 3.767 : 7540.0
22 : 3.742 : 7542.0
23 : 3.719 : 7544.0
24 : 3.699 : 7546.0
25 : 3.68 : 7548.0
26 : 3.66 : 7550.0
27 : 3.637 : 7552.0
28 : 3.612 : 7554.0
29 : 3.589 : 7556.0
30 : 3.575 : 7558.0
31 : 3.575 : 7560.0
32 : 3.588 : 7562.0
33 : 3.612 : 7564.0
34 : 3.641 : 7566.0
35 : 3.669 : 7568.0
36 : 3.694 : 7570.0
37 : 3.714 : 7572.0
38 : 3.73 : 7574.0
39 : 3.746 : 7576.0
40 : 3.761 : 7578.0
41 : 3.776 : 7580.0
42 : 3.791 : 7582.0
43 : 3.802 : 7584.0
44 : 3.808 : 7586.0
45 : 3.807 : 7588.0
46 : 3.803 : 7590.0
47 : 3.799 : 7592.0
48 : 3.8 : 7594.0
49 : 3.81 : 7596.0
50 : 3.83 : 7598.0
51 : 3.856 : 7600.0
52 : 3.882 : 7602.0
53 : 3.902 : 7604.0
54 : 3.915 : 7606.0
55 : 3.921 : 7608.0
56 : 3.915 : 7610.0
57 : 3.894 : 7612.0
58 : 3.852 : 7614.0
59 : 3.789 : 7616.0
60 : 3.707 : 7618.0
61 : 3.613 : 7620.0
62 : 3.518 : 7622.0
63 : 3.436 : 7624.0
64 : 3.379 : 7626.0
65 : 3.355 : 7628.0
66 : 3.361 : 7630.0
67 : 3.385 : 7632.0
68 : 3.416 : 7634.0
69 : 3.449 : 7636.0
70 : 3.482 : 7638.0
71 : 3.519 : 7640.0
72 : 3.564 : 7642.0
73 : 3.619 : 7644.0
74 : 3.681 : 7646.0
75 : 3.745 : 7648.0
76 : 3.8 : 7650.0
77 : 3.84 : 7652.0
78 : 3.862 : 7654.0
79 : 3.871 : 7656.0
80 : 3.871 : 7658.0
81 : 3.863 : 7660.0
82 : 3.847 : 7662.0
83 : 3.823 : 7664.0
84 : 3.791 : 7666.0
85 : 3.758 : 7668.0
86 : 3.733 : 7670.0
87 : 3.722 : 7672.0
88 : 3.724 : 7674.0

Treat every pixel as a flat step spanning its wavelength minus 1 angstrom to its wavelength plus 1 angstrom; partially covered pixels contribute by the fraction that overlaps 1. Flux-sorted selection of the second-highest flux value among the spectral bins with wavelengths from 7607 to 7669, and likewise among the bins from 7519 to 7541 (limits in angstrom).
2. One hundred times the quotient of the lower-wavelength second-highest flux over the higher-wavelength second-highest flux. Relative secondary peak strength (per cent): 100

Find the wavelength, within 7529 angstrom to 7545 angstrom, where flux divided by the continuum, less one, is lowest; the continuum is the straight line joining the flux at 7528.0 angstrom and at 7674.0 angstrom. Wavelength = 7544.0 angstrom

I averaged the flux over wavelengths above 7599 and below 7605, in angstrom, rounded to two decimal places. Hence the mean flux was 3.88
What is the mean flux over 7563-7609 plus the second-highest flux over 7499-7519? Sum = 7.8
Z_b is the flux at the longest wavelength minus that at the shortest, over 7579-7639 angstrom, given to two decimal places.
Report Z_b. -0.29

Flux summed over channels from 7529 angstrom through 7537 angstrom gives 15.3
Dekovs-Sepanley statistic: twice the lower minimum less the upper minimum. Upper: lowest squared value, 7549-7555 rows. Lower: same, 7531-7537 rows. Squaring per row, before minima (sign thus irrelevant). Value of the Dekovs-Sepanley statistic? 16.0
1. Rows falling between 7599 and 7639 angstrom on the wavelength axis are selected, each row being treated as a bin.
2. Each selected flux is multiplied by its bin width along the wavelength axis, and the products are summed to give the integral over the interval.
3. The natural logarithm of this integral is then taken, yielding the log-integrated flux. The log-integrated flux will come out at 4.98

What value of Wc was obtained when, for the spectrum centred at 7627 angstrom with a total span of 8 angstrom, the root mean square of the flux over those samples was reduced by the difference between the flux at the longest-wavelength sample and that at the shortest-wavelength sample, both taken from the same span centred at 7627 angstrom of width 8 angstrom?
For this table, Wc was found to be 3.46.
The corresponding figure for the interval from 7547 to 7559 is 3.73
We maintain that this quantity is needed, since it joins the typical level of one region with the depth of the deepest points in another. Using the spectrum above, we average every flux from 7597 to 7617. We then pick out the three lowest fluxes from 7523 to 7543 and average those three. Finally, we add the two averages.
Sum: 7.64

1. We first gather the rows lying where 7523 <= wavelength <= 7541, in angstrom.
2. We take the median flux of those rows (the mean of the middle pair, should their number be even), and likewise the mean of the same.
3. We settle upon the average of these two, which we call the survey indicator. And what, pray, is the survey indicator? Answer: 3.83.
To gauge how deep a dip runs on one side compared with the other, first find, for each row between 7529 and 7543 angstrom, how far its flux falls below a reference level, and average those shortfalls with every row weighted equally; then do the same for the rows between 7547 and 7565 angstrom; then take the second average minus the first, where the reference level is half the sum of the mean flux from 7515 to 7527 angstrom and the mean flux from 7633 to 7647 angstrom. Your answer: 0.19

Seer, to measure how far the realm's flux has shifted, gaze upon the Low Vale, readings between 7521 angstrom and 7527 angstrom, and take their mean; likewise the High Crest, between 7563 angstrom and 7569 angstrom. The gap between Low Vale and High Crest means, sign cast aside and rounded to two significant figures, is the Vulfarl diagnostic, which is 0.25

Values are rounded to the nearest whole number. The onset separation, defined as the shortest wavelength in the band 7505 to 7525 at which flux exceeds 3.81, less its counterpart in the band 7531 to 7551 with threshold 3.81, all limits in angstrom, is -26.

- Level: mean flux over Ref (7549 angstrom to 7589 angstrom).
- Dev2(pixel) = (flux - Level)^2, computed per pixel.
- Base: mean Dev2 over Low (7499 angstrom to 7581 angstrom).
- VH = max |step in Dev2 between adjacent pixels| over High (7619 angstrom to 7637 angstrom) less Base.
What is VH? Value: 0.013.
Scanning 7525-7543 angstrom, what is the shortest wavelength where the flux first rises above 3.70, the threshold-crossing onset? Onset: 7526.0 angstrom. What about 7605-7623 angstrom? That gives 7606.0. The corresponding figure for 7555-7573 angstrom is 7572.0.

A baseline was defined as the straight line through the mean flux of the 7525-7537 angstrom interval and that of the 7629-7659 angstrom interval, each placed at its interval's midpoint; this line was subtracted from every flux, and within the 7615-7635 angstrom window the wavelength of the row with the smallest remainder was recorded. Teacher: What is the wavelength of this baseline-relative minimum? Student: 7628.0 angstrom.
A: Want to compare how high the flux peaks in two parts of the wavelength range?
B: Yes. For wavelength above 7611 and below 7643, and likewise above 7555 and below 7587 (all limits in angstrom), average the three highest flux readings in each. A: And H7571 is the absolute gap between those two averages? 0.045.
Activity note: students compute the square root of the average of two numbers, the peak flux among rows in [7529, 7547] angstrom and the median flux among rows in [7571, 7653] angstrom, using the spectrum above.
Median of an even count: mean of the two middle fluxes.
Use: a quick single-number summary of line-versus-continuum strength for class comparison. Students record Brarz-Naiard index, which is 1.95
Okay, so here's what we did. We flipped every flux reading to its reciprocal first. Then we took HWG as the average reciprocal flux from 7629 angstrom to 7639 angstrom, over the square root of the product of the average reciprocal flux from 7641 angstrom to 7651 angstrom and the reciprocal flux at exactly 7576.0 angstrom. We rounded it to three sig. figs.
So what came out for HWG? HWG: 1.09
